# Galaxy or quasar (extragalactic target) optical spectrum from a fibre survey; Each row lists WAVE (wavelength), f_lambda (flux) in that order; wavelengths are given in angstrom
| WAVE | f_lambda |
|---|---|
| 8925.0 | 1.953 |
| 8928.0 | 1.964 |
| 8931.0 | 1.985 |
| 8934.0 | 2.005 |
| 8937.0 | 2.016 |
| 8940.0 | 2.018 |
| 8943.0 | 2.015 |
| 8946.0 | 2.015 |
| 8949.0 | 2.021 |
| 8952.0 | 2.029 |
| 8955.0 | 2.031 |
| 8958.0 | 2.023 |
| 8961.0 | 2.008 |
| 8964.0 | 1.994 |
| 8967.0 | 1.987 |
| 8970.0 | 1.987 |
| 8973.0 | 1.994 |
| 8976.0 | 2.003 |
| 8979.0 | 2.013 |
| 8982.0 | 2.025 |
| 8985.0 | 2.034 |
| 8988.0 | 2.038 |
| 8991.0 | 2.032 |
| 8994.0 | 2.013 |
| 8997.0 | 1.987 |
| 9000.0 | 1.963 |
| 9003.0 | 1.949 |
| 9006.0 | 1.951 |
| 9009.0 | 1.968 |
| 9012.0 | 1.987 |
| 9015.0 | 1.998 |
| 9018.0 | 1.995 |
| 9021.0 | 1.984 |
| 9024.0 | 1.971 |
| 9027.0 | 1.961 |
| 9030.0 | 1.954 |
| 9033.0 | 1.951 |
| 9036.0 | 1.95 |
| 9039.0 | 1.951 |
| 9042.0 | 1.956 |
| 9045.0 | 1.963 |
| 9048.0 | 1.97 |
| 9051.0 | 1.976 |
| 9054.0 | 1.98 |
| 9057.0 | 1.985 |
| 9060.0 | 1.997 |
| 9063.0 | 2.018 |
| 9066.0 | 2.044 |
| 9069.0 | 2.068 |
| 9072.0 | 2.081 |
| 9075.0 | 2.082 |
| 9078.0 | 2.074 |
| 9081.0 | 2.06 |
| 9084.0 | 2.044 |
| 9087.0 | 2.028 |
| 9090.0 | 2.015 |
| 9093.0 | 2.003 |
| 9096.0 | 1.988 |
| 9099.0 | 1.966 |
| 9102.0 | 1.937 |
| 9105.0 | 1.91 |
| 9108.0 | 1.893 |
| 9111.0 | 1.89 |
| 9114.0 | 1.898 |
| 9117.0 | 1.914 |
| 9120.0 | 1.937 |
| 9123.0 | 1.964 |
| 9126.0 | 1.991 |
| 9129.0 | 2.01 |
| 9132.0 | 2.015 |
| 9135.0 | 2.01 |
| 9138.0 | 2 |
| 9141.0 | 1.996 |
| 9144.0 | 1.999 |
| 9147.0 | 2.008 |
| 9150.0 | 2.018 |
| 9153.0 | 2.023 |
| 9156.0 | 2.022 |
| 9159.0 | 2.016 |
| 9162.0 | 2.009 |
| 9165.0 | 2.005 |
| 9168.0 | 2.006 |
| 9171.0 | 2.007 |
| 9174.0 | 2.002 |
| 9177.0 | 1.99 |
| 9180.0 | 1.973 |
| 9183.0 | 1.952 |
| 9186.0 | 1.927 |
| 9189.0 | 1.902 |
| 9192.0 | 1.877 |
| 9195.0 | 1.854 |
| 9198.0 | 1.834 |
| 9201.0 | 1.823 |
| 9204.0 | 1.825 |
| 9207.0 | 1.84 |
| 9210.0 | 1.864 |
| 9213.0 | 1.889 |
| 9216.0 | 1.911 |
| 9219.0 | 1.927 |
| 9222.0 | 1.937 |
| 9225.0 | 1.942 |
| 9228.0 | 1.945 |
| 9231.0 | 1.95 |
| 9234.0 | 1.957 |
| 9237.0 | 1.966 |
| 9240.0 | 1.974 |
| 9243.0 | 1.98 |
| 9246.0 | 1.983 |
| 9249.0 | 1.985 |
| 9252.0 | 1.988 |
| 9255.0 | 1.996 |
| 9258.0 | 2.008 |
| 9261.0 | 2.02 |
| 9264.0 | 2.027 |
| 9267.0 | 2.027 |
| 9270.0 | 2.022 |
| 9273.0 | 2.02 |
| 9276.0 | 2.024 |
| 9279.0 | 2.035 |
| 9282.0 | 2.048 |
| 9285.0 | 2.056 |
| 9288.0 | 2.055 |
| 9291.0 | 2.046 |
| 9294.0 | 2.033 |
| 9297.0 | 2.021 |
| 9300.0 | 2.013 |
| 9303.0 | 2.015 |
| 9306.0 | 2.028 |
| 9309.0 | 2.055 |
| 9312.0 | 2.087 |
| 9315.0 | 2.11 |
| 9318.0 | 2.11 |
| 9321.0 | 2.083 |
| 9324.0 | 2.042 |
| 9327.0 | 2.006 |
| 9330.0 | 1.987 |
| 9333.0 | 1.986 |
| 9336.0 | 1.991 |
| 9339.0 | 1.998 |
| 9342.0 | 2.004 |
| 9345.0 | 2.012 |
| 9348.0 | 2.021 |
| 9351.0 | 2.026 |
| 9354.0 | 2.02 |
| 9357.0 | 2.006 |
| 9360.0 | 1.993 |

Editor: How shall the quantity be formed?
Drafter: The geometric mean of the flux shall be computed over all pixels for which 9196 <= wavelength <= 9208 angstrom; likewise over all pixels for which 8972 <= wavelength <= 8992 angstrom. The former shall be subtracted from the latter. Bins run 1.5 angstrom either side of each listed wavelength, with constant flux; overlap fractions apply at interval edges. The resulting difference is 0.19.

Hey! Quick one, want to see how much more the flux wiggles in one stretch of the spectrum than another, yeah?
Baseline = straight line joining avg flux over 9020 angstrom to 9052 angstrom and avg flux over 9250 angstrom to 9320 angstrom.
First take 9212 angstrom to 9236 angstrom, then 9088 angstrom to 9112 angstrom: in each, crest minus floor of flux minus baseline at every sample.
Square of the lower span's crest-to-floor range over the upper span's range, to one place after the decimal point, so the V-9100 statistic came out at 4.5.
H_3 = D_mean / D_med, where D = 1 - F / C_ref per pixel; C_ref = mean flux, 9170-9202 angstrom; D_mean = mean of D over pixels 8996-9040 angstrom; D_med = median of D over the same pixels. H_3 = 1.12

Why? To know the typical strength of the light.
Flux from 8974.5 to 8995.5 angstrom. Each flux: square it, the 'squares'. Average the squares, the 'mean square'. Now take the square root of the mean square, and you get 2.02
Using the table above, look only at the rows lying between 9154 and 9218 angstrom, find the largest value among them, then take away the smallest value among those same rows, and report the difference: 0.20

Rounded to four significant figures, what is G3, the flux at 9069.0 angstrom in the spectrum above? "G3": 2.068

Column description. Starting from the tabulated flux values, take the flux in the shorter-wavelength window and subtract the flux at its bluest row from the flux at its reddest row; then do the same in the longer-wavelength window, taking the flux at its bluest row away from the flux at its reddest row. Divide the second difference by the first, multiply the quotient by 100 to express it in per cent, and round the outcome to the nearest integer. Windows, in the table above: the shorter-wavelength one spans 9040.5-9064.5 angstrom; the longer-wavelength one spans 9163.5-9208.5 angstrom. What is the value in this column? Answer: -266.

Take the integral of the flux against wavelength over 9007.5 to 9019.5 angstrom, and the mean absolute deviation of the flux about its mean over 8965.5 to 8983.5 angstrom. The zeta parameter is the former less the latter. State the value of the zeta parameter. 24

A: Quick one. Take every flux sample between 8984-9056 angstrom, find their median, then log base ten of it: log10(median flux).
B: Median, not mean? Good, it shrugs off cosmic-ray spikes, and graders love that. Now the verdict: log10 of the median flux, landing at 0.295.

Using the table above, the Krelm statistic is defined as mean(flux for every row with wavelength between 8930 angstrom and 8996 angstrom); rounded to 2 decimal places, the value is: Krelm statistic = 2.01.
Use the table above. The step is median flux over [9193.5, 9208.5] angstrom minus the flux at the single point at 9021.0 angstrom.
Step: -0.15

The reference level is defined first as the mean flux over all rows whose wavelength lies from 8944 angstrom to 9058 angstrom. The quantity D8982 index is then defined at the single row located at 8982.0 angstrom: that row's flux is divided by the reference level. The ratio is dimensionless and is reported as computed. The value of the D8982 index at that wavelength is 1.02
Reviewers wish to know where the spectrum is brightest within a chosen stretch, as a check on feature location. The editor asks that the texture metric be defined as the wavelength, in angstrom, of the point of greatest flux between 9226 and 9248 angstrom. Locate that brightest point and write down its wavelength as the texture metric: 9246.0 angstrom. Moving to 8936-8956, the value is 8955.0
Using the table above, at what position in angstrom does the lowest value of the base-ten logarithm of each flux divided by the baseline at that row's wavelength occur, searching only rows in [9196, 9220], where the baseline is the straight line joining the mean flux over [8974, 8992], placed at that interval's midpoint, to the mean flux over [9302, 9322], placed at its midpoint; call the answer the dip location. 9201.0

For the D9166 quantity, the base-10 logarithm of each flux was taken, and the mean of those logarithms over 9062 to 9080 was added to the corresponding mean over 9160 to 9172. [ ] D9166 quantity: 0.617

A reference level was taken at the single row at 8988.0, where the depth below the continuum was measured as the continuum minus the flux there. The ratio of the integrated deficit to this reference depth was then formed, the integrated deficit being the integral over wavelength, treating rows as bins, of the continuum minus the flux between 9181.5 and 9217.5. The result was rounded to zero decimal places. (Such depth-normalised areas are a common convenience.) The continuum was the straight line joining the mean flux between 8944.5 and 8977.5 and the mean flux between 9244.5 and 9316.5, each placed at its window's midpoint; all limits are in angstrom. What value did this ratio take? -193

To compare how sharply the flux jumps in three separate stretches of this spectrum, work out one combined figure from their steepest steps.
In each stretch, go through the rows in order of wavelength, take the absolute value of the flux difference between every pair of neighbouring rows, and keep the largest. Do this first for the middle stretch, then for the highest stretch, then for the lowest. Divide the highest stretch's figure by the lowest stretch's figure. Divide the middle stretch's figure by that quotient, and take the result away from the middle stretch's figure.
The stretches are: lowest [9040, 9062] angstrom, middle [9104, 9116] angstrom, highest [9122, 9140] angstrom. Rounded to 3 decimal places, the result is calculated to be 0.009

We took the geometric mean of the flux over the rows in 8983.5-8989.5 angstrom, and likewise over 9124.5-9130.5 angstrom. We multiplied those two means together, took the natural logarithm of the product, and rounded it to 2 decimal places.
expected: 1.40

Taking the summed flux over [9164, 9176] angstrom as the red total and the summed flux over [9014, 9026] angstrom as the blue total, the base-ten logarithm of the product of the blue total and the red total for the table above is 1.80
